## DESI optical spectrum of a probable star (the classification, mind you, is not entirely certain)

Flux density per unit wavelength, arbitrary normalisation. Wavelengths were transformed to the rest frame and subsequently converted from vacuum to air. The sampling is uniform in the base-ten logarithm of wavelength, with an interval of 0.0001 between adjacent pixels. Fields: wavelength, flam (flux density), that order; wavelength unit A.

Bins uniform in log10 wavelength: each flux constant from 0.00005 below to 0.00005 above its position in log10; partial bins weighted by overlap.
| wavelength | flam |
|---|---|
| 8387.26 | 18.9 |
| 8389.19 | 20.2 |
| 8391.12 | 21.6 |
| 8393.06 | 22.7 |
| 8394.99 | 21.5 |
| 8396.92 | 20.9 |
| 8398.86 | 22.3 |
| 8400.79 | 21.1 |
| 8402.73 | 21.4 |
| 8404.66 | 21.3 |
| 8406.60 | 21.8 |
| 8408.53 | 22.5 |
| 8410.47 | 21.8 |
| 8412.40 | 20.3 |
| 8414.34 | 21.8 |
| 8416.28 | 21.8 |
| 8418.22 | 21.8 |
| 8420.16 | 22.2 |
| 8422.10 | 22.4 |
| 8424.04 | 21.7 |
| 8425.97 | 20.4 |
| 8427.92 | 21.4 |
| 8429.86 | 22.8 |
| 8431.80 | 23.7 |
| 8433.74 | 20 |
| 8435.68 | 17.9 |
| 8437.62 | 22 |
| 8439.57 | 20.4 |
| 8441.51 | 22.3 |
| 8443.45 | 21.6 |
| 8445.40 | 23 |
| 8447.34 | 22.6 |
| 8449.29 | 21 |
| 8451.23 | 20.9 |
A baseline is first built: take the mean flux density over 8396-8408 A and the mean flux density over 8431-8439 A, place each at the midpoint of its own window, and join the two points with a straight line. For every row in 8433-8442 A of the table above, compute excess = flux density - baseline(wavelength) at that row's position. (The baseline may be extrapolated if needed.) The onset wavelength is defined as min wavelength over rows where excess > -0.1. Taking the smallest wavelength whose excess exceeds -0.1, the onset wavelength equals 8437.62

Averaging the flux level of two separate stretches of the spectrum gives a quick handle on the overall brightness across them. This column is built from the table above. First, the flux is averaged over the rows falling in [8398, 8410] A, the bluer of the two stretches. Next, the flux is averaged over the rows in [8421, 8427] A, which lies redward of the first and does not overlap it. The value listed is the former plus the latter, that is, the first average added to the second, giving 43.2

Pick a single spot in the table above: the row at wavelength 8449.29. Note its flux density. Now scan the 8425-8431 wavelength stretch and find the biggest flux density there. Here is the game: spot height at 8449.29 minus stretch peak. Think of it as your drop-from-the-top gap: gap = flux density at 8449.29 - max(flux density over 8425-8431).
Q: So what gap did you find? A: -1.8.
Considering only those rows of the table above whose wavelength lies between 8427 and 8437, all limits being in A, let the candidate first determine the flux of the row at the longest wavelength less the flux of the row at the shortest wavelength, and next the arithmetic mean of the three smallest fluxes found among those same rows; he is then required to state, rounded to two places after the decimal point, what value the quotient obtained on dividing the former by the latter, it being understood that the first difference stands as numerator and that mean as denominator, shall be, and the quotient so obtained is -0.18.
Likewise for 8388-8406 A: 0.05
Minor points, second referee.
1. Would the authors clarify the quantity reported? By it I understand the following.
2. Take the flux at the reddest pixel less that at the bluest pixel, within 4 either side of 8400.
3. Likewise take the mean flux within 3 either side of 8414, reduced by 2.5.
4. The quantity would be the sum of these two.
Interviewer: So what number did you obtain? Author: 19.3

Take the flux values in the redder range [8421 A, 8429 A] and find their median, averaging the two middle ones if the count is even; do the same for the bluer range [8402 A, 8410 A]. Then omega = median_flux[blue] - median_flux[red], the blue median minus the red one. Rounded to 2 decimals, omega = 0.05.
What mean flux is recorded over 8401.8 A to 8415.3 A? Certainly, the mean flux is 21.6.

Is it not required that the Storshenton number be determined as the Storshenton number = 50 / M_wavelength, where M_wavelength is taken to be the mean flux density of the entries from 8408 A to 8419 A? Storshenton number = 2.31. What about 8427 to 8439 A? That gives 2.35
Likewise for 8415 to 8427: 2.30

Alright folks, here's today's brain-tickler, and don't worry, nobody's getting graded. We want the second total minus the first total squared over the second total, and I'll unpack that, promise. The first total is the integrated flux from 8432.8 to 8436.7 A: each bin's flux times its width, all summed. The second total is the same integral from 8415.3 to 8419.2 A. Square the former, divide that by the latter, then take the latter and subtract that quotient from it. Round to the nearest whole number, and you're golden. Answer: 20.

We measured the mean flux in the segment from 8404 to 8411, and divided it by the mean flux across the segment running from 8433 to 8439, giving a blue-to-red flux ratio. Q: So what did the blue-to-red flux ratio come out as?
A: 1.09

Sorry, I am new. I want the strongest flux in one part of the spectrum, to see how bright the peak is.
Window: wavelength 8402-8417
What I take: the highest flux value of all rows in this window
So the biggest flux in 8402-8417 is 22.5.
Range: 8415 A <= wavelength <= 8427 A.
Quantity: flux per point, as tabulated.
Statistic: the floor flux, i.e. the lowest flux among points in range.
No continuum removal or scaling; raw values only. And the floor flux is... 20.4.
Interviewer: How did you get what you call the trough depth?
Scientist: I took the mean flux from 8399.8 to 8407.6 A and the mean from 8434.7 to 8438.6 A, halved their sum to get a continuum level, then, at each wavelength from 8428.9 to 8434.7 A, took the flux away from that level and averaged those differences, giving -1.5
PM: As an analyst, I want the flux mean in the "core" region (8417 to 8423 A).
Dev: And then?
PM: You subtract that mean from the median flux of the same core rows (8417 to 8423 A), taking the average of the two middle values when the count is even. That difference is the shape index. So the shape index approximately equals 0.1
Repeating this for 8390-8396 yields -0.3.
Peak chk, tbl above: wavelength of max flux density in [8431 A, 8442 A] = 8431.80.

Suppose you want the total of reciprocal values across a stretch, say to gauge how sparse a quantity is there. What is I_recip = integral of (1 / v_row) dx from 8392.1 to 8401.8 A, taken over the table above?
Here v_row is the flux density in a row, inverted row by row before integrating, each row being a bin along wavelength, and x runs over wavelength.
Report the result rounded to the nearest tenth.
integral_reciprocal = 0.4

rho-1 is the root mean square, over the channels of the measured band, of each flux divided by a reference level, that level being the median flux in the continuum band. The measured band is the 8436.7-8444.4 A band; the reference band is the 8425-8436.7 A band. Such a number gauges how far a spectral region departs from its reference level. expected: 1.03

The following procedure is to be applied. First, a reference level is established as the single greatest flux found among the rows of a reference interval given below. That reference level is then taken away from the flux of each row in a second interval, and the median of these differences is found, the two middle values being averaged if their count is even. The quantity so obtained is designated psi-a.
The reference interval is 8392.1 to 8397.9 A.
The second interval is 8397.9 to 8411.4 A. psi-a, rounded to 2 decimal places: -0.90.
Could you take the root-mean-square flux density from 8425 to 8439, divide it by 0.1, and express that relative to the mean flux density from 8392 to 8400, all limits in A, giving 9.7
